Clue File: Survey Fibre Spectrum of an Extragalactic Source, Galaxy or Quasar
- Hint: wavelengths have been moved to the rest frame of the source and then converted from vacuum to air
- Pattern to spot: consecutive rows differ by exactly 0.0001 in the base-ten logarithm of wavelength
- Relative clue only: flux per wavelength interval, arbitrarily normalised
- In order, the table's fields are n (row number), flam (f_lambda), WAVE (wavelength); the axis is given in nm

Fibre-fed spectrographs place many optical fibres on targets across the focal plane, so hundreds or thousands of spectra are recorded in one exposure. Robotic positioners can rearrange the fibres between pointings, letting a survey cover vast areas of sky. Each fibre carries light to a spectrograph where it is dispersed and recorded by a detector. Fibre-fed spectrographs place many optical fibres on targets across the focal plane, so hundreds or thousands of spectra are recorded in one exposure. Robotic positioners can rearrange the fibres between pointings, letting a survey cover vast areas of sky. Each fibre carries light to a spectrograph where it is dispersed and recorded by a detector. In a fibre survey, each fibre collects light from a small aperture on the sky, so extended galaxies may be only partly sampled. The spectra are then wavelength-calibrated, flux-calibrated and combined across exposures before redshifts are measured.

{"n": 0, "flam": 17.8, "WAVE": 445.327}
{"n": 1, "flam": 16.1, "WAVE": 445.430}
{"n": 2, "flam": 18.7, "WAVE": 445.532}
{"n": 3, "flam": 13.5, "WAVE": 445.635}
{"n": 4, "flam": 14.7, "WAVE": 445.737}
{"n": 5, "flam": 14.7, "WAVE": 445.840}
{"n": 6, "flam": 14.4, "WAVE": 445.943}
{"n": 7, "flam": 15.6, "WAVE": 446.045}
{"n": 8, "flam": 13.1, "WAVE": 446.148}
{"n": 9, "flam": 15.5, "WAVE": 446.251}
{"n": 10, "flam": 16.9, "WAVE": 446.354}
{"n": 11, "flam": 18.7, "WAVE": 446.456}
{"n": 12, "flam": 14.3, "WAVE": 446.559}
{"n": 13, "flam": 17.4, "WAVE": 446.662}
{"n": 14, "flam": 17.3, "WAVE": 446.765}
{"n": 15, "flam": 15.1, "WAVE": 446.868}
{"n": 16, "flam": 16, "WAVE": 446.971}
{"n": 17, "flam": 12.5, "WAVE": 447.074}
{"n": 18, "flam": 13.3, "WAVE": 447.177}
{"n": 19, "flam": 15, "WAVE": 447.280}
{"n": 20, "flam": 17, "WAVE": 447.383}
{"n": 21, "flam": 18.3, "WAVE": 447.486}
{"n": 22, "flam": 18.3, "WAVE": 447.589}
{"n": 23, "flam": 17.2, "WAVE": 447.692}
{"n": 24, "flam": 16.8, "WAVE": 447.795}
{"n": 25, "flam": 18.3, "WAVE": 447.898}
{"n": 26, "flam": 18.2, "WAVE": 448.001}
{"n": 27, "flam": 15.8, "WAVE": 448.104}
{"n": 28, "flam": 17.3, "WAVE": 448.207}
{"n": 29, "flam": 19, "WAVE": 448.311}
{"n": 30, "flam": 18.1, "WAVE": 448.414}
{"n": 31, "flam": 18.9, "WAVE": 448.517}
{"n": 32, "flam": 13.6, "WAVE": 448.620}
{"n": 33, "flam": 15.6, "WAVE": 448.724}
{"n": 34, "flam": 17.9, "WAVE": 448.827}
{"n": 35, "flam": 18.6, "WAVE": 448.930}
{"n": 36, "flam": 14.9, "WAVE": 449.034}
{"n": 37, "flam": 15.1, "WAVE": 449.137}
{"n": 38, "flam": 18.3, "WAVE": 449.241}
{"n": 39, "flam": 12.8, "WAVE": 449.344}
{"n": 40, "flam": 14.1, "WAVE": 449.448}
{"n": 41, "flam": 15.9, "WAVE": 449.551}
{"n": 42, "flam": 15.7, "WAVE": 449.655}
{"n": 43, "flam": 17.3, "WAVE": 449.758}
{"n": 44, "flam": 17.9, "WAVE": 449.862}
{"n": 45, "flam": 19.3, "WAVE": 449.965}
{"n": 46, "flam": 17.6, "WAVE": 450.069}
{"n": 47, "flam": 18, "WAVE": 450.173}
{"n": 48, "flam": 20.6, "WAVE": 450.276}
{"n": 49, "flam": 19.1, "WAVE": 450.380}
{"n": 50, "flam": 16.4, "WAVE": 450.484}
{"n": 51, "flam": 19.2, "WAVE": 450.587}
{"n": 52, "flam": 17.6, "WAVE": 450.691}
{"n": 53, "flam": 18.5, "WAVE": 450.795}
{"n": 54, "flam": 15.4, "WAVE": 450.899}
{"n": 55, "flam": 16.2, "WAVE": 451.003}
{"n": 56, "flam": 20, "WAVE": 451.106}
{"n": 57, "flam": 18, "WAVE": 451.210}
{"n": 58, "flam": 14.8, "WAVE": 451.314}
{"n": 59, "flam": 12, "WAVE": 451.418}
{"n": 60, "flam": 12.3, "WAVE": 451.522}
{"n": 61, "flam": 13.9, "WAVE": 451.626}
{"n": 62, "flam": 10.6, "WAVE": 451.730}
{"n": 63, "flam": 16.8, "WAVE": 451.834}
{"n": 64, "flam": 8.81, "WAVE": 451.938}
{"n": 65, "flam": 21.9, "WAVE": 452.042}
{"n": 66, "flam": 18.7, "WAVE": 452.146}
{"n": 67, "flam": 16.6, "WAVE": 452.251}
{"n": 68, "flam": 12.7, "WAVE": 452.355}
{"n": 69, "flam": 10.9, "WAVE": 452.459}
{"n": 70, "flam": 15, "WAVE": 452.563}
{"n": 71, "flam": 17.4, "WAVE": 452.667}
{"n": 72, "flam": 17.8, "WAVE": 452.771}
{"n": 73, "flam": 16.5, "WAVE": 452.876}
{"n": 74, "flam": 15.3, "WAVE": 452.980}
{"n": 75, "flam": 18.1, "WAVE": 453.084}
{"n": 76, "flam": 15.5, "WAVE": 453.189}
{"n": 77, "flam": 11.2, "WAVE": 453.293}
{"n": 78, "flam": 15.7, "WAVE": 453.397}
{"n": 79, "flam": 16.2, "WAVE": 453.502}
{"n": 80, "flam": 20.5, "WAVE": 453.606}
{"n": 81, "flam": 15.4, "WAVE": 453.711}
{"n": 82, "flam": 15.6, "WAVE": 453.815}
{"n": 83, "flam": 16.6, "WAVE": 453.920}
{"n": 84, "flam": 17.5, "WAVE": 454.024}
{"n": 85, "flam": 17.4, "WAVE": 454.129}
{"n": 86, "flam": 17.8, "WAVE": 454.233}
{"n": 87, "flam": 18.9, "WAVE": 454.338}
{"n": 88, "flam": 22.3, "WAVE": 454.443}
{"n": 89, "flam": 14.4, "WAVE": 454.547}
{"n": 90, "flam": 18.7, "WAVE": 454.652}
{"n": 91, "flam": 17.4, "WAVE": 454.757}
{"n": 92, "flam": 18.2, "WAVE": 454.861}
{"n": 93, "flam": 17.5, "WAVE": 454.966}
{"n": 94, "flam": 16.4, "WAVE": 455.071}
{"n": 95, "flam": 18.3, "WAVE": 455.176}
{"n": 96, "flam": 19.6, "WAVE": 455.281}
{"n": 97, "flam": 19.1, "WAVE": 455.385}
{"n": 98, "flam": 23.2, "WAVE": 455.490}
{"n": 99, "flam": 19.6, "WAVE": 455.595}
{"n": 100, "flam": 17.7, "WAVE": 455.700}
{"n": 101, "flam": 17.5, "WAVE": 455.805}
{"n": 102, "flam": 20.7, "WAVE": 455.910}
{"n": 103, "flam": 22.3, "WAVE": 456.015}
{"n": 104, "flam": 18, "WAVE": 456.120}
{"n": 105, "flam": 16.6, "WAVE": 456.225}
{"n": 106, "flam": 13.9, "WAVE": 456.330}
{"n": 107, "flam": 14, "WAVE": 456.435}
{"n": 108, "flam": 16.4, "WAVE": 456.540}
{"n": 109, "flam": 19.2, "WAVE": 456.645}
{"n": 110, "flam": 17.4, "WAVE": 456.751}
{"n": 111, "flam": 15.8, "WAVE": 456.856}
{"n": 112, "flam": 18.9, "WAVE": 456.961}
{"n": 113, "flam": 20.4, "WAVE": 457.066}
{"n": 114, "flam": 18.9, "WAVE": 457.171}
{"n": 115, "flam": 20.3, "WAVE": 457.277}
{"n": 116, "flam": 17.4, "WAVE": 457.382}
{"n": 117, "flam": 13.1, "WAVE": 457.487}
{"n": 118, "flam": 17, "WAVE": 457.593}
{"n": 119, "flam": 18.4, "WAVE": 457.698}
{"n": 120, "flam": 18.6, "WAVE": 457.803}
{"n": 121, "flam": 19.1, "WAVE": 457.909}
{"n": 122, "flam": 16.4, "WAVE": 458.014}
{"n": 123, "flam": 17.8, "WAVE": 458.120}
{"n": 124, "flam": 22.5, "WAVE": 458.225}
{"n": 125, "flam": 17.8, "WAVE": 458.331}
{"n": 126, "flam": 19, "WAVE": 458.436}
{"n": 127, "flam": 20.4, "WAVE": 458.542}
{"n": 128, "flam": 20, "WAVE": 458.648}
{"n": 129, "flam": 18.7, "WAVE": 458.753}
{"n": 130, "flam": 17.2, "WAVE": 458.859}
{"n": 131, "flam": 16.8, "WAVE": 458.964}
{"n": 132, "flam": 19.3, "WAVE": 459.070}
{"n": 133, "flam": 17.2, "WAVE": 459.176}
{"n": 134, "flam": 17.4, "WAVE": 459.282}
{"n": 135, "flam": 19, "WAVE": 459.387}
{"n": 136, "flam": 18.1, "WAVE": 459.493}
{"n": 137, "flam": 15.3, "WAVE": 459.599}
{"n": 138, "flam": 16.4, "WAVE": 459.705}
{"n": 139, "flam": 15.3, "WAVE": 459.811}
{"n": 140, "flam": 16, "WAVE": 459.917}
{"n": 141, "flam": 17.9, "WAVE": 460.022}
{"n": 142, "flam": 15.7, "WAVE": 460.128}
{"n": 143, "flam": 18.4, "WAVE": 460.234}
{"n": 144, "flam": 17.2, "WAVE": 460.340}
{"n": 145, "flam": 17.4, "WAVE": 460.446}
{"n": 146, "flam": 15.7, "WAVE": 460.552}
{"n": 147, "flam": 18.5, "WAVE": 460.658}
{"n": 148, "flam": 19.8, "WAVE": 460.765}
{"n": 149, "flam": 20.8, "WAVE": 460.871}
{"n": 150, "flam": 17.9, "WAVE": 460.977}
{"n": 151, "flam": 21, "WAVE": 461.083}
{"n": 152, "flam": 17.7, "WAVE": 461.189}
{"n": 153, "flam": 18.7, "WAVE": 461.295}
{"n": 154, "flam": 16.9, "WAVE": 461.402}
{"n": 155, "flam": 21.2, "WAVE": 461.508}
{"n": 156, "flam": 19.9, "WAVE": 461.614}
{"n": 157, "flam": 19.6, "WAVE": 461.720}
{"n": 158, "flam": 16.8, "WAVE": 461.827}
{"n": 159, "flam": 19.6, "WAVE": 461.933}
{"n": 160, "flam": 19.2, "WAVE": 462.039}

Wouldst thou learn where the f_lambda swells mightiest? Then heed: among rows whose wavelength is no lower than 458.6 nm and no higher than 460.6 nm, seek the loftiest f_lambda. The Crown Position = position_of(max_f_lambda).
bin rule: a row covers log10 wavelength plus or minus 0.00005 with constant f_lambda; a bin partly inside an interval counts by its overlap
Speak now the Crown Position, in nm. 458.648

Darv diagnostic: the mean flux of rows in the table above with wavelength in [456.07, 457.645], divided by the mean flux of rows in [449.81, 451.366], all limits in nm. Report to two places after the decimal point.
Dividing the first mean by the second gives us 0.96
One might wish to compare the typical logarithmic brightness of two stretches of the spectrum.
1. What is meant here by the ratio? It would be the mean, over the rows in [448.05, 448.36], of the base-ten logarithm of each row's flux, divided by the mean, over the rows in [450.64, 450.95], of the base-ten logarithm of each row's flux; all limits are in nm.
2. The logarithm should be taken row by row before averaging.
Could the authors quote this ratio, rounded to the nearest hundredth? 1.00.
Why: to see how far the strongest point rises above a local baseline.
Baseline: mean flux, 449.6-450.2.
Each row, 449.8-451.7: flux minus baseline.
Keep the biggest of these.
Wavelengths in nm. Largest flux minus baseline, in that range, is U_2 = 3.0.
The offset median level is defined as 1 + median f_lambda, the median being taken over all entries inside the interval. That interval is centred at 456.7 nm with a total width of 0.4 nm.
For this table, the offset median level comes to 17.9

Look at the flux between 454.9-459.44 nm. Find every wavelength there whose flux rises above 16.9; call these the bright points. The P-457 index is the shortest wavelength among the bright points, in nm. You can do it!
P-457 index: 454.966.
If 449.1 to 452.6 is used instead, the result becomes 449.241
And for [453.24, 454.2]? 453.606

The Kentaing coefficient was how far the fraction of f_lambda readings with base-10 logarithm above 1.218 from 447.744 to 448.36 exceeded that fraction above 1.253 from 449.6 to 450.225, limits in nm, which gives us 0.5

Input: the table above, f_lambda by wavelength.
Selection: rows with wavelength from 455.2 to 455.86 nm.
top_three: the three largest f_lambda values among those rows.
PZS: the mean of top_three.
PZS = 20.8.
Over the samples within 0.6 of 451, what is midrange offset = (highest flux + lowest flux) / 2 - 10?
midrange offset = 6.00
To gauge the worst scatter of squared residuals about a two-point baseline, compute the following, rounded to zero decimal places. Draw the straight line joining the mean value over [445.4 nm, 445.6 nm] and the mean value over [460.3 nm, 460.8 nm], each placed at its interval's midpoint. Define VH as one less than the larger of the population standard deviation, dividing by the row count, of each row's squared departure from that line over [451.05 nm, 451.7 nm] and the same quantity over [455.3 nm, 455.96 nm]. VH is 10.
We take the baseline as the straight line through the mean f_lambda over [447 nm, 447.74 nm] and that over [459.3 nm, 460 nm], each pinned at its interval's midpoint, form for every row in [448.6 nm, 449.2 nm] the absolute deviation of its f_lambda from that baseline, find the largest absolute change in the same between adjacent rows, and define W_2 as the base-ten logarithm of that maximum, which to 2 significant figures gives 0.30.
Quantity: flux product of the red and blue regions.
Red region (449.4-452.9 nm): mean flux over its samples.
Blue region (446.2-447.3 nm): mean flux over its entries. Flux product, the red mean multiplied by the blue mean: 255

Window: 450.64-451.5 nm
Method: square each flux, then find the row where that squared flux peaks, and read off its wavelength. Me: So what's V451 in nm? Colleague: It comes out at 451.106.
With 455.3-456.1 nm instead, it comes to 455.490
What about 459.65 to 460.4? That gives 460.234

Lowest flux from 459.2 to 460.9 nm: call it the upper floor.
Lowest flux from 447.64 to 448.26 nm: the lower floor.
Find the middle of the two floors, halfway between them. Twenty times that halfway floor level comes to 311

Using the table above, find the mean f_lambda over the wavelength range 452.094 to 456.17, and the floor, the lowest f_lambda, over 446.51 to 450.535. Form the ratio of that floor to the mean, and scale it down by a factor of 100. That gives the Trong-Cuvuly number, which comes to 0.0072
